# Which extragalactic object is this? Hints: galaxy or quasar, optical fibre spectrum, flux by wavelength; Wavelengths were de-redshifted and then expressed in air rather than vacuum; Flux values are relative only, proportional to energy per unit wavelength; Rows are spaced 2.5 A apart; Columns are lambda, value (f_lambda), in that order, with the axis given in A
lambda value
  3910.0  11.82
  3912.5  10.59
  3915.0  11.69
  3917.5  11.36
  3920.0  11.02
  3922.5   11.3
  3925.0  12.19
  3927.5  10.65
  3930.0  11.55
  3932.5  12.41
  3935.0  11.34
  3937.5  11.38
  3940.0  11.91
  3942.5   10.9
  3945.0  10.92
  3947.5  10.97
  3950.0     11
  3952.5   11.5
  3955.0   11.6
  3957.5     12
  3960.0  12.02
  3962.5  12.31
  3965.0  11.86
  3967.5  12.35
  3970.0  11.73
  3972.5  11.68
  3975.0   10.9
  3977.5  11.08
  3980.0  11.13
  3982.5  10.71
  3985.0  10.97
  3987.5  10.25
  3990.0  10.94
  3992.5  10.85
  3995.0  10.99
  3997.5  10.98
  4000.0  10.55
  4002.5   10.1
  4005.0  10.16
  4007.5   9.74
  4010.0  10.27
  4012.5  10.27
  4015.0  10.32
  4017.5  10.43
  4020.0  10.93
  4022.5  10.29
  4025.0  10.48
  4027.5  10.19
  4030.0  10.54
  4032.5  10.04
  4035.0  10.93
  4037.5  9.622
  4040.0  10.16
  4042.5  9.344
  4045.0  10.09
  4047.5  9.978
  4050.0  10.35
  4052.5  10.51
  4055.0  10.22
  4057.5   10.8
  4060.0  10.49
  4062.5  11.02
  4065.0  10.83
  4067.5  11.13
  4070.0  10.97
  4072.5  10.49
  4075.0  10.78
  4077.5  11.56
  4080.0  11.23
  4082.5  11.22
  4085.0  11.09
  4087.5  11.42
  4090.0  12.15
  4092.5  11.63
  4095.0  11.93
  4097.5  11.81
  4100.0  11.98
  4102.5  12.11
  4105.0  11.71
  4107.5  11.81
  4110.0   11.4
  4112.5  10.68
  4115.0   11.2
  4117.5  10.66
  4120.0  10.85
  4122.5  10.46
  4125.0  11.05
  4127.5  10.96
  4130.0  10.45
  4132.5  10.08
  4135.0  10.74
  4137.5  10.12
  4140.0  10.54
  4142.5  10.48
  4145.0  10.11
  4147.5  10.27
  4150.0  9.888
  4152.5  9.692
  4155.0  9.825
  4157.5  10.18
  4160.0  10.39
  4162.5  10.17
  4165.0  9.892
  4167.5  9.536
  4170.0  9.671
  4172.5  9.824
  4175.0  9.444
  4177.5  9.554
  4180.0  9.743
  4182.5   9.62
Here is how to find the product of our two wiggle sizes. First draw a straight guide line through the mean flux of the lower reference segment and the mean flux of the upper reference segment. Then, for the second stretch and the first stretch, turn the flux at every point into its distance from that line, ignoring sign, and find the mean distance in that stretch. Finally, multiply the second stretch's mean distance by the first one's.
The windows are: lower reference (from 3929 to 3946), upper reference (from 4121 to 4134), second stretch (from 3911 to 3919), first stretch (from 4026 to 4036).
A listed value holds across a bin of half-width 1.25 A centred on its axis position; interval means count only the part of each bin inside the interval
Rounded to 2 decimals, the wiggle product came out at 0.28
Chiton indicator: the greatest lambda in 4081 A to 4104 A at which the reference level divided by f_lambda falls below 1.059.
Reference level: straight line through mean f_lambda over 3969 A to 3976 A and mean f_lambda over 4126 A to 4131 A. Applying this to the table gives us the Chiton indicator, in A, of 4102.5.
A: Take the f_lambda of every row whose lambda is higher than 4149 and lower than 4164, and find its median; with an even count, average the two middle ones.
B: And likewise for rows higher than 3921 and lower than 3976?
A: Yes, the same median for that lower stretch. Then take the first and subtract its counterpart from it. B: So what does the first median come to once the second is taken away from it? -1.5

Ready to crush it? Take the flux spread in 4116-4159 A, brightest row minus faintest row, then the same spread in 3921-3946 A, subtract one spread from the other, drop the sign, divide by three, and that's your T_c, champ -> 0.13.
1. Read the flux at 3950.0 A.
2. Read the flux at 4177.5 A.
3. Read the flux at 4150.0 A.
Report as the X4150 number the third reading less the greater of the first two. -1.1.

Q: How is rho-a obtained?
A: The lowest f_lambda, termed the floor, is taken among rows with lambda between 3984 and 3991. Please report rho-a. 10.25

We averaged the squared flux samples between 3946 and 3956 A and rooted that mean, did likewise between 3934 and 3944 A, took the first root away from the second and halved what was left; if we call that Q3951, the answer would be 0.1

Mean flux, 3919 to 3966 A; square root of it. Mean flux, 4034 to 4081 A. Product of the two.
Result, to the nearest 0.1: 35.8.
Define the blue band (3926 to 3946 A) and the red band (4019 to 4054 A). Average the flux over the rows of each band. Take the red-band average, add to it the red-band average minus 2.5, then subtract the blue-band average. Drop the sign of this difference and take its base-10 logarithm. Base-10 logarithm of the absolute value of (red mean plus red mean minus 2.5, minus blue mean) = 0.82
